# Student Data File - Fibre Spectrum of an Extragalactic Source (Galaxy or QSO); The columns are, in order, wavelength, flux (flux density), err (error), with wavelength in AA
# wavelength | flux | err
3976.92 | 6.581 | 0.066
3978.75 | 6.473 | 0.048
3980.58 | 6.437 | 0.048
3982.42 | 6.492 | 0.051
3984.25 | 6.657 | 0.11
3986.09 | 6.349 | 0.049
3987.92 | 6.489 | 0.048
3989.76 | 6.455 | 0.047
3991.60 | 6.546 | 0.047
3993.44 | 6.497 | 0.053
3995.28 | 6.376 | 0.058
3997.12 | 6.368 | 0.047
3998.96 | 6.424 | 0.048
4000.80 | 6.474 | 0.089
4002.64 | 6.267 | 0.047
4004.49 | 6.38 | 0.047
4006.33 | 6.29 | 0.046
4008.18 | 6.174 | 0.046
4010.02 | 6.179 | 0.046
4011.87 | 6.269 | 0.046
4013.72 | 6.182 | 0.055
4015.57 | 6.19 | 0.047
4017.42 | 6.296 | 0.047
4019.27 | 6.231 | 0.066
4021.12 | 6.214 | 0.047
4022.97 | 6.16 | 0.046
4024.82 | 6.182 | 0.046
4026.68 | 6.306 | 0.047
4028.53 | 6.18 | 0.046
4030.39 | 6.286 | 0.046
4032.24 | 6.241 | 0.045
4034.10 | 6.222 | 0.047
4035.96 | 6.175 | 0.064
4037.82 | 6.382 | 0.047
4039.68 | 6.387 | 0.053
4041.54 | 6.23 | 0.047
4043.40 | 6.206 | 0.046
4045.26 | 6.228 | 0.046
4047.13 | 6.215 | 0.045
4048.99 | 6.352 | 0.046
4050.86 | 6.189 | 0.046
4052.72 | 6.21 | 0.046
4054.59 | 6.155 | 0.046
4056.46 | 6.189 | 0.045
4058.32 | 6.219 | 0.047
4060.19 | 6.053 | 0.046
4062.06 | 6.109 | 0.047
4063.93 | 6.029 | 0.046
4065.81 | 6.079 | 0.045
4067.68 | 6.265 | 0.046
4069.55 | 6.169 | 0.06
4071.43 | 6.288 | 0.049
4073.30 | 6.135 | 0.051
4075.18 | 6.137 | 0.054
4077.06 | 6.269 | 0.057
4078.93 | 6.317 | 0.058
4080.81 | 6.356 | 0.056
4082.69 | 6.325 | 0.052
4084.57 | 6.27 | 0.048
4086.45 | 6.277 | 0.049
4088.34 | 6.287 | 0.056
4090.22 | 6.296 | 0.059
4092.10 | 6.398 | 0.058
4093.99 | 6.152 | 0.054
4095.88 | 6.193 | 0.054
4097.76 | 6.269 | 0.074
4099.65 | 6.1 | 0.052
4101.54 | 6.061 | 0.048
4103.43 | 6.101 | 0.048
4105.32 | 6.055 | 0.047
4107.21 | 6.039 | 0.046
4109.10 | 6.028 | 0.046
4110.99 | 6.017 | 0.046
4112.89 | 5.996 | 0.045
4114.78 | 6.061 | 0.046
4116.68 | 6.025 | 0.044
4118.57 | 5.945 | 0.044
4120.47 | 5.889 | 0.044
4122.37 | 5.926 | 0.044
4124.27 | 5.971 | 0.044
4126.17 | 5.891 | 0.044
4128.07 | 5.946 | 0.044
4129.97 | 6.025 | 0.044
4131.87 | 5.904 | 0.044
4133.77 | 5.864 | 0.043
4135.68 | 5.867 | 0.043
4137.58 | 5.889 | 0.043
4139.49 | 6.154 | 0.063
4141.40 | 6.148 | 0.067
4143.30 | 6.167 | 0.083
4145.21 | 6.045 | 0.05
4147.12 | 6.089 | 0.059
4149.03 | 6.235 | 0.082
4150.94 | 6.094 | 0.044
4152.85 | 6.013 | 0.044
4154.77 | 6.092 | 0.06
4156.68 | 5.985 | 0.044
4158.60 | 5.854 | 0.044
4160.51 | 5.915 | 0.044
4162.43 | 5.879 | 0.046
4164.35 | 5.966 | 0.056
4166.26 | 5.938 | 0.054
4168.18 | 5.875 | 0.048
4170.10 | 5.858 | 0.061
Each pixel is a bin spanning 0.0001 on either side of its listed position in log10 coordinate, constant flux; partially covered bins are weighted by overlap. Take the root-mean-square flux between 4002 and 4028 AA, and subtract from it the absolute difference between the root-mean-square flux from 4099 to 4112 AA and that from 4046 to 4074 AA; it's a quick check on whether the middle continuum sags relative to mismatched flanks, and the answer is 6.12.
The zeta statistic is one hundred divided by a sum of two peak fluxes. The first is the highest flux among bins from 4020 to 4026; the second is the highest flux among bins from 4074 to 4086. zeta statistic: 7.96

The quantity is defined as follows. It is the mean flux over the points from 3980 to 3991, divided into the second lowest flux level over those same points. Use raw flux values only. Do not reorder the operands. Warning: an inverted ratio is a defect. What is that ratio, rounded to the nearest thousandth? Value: 0.993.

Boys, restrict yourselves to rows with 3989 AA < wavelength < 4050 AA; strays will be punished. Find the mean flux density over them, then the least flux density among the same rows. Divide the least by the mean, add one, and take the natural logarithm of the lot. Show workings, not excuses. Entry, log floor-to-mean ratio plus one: 0.683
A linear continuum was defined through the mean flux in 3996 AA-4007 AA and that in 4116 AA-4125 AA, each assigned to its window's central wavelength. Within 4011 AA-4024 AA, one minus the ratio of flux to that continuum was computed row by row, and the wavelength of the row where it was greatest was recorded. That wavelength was 4013.72 AA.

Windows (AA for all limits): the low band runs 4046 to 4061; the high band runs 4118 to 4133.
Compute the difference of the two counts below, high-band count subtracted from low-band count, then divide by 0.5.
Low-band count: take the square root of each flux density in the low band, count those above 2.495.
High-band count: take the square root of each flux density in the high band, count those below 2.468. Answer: -14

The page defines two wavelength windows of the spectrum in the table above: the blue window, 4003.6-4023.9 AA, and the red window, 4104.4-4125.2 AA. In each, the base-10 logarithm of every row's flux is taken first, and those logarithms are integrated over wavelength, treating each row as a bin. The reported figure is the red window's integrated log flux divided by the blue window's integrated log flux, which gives 1.00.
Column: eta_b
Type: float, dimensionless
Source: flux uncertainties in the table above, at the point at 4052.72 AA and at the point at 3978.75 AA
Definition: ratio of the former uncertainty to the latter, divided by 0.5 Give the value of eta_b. 1.92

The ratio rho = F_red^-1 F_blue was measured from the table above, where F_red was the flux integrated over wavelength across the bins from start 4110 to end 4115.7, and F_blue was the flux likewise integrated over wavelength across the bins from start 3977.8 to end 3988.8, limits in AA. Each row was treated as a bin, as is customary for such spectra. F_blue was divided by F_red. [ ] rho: 2.08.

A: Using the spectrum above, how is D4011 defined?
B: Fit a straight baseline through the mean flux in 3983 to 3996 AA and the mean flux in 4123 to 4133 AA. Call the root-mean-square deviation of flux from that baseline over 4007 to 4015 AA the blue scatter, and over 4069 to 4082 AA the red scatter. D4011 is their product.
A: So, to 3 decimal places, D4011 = 0.026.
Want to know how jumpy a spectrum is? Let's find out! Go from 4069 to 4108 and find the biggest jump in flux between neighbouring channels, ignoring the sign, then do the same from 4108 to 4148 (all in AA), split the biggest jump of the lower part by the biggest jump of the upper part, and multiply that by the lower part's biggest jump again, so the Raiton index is 0.228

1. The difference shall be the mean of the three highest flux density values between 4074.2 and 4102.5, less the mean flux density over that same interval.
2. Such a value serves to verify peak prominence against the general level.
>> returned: 0.11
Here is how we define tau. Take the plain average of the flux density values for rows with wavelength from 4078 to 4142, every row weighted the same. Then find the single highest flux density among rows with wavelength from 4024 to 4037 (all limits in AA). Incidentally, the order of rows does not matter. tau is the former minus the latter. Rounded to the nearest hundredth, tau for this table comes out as -0.22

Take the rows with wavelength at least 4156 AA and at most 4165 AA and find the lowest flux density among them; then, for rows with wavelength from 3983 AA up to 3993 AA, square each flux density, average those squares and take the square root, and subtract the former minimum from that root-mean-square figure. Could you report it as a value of 0.65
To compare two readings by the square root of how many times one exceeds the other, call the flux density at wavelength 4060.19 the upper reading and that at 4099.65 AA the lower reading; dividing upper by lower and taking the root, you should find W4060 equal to 1.00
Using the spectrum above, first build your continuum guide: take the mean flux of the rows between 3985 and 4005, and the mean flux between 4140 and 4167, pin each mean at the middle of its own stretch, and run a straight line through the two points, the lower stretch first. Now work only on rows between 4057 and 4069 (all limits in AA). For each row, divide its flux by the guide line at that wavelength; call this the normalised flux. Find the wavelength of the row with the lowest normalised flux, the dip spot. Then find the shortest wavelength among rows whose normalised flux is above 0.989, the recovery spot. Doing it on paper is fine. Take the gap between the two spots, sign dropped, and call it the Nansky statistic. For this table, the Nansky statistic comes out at 5.6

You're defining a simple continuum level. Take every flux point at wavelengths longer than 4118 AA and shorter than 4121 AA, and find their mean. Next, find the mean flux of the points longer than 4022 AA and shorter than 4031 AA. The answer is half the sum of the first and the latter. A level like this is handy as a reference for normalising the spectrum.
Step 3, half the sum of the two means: 6.07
